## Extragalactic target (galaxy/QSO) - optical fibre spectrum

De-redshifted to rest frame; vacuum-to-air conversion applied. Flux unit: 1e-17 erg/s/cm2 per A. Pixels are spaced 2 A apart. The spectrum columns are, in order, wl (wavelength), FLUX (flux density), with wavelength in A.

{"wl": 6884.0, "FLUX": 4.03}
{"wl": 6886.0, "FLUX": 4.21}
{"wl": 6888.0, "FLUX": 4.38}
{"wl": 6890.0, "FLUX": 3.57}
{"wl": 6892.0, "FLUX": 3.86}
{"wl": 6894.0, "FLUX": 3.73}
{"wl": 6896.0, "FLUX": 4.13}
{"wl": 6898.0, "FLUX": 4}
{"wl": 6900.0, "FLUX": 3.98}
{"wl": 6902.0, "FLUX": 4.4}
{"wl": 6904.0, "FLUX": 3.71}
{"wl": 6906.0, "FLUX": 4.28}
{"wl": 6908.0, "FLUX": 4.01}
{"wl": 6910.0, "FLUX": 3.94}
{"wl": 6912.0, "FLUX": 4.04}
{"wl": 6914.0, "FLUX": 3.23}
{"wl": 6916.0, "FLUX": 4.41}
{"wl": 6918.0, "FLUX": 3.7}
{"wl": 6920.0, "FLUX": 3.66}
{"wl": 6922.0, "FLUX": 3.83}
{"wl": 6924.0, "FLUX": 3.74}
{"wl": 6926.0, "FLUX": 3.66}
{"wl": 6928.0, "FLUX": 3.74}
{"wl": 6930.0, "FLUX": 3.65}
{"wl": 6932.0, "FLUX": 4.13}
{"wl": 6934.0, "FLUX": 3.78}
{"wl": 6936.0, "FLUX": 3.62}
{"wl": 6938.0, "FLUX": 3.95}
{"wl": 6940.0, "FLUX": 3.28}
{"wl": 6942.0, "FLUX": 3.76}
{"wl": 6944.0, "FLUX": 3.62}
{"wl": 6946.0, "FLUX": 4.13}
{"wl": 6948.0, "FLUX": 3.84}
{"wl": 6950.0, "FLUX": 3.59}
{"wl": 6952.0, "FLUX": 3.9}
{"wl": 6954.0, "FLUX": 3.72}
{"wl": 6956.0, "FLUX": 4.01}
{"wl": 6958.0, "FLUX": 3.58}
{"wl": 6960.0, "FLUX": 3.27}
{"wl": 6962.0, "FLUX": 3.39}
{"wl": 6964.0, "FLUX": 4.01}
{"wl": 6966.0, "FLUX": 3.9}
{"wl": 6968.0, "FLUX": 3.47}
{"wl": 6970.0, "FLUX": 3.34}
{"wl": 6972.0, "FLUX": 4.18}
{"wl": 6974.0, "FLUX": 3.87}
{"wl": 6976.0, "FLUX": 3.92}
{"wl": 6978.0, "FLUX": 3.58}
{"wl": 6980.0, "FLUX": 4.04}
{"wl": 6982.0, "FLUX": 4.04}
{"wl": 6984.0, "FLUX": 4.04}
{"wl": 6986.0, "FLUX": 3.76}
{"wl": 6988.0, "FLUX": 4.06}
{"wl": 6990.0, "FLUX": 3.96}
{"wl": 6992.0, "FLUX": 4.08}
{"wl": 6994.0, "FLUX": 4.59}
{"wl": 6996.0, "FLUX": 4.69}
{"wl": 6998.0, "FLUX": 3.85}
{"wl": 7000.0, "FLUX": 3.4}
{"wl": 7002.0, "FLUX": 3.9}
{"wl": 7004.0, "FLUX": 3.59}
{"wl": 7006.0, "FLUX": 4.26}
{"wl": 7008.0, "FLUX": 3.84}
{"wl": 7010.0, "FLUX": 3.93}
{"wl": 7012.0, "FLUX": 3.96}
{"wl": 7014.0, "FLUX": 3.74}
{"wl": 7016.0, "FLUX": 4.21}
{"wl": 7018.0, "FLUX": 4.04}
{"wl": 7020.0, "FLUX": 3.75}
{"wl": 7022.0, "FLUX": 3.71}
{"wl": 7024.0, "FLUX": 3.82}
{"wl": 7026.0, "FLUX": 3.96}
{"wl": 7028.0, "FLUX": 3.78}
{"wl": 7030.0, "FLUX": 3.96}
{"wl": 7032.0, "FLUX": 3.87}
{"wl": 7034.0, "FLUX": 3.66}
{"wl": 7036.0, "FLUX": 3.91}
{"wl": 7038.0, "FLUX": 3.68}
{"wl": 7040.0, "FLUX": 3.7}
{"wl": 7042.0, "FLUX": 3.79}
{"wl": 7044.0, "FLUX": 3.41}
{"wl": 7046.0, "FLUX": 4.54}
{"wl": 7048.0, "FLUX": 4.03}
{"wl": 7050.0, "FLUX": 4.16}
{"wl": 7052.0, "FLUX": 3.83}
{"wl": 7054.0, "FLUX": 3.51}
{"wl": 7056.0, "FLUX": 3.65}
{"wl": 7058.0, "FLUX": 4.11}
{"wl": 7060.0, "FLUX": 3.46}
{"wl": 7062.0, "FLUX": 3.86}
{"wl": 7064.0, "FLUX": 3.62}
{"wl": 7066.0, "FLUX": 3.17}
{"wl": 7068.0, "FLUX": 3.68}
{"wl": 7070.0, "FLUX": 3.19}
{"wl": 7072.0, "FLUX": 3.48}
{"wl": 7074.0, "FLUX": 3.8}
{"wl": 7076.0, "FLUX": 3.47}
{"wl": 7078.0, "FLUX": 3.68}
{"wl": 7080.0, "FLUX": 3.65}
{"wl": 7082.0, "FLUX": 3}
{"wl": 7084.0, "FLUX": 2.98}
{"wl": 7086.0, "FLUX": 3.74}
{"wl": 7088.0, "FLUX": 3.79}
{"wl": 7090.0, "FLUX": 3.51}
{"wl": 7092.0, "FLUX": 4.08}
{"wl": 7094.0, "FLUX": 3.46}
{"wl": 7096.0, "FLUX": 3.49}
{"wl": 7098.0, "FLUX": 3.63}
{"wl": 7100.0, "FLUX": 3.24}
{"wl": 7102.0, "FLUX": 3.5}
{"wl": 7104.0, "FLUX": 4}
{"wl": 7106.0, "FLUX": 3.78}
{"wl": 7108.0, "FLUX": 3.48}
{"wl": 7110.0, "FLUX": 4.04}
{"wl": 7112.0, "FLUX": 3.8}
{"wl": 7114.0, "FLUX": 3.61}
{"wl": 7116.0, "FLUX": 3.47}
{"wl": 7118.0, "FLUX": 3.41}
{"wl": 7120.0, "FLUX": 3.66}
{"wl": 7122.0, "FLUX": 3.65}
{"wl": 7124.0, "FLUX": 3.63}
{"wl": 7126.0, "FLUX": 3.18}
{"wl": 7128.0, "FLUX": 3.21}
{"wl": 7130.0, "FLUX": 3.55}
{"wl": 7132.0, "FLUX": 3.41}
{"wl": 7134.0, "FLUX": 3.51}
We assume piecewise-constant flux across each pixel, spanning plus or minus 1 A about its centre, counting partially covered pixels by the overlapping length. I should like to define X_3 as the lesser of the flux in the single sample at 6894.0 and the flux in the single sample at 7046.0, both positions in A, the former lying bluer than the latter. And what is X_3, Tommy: 3.73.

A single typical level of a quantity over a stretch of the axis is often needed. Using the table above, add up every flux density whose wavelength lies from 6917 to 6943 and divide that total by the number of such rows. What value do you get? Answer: 3.73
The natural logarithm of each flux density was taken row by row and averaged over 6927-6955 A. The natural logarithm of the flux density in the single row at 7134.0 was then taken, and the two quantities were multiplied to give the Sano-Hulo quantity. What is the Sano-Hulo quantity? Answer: 1.66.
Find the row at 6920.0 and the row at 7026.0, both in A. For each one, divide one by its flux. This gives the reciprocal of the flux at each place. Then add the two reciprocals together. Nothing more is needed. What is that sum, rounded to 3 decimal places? 0.526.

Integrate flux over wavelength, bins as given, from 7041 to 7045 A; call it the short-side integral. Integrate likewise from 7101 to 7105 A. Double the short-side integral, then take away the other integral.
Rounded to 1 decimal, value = 13.8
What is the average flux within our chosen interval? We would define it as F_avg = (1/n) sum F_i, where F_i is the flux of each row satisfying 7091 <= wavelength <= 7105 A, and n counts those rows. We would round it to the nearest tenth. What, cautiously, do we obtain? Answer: 3.6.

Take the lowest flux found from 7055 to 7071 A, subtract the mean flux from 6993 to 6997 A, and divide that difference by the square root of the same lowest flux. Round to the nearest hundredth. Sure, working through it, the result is -0.83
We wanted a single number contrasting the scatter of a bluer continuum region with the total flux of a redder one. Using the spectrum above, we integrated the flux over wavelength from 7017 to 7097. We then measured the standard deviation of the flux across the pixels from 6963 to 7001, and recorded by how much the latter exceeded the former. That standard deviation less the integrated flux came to -296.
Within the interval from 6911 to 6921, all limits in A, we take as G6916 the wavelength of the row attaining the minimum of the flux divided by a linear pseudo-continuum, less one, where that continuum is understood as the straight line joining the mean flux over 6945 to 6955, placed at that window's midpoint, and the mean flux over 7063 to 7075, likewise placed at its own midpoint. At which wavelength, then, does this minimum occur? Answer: 6914.0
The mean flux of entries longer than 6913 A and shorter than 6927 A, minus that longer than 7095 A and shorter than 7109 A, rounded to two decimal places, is 0.16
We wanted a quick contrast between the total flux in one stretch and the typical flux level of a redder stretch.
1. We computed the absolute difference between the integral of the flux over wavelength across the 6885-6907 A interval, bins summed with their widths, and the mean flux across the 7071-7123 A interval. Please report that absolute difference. 85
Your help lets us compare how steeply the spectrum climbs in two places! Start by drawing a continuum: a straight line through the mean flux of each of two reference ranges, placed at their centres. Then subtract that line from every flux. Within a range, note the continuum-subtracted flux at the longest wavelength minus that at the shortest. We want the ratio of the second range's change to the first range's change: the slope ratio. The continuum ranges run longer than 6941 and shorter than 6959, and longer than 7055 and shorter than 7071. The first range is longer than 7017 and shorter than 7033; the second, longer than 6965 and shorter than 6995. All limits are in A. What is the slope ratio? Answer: -5.1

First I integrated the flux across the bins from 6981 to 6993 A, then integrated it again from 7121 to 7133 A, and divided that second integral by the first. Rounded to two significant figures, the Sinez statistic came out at 0.86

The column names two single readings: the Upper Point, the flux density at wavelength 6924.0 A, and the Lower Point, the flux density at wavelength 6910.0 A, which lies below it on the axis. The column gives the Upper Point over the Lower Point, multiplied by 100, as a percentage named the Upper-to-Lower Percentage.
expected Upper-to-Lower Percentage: 95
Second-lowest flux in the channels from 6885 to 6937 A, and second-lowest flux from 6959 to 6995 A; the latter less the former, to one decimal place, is -0.2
